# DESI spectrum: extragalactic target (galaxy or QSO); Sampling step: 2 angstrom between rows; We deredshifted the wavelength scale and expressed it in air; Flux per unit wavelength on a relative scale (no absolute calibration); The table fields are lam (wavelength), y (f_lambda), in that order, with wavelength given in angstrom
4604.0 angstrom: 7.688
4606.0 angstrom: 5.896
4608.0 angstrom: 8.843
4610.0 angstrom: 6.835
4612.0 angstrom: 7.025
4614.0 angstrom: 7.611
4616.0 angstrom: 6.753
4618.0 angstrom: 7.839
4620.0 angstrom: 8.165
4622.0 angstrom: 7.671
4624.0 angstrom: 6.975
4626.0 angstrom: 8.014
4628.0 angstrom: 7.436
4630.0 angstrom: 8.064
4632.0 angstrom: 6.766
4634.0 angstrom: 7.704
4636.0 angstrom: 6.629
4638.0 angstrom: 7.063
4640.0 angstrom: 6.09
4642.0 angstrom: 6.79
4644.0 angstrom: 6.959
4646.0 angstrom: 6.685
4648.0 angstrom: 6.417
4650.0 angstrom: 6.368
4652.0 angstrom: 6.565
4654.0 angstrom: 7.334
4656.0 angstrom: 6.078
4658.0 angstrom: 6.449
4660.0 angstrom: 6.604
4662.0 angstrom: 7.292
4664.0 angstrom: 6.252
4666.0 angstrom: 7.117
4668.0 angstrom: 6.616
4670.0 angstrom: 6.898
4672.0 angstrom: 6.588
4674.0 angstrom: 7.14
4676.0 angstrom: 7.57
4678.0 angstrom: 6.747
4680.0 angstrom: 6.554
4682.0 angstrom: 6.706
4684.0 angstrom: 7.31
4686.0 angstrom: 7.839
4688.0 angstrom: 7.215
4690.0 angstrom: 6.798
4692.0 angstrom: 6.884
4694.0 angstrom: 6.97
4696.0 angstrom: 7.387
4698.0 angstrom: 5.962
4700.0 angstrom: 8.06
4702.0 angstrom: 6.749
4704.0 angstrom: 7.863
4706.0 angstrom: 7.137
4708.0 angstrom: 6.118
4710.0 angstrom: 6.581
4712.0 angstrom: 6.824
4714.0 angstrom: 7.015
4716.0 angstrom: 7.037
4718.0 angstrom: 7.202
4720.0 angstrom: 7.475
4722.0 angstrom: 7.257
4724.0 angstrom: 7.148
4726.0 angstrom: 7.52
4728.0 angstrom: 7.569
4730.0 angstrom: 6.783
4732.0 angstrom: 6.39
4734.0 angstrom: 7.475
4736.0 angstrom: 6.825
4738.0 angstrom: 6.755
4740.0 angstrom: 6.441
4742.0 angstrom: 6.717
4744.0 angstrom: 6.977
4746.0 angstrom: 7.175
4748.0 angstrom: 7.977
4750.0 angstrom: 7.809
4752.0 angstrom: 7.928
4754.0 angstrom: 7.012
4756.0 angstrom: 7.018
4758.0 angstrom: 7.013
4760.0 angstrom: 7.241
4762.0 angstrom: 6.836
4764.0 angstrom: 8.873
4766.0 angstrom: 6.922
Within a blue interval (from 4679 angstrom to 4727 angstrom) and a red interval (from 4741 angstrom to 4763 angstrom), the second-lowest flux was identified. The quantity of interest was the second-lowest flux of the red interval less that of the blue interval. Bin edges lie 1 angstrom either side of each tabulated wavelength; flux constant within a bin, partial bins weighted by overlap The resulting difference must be 0.72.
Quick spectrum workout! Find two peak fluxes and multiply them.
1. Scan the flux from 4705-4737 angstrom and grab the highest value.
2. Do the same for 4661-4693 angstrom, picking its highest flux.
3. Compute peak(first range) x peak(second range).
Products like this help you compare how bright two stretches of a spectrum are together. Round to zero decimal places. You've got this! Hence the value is 59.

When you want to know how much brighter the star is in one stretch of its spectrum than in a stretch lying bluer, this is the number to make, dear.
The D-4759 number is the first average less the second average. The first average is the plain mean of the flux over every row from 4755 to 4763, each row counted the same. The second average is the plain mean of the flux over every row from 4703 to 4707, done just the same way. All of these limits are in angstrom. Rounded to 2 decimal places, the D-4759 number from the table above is -0.47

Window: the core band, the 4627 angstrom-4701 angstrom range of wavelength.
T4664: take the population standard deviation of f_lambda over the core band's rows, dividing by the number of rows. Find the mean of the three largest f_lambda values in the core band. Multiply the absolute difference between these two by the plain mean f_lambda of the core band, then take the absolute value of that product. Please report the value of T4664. 52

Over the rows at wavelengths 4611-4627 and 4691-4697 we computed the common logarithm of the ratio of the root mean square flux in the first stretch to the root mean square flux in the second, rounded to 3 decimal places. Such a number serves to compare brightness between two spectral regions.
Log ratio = 0.026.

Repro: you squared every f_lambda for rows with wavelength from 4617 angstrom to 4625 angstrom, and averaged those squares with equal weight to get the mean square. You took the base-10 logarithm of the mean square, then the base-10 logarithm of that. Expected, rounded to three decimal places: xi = 0.248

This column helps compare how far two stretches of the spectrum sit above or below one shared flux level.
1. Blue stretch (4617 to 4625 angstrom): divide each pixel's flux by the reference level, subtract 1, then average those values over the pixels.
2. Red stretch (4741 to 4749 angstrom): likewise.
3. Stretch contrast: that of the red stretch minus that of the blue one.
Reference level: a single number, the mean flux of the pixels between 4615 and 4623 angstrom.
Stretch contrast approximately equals -0.06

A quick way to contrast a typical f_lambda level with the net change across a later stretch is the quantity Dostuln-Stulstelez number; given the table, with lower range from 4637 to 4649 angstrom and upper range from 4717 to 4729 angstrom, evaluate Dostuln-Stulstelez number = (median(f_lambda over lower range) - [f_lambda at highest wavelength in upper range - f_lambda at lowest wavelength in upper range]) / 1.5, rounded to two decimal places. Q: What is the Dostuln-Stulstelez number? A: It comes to 4.25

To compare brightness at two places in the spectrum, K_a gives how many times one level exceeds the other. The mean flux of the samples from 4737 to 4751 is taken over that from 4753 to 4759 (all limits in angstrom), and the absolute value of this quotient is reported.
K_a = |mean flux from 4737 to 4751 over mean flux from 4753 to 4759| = 1.02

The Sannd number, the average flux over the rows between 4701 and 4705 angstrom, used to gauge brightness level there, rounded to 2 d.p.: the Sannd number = 7.31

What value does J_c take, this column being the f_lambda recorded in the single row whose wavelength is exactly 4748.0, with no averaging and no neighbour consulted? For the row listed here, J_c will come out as 7.977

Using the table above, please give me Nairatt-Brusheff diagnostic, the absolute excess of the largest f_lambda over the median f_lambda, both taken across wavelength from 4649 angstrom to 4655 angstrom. 0.77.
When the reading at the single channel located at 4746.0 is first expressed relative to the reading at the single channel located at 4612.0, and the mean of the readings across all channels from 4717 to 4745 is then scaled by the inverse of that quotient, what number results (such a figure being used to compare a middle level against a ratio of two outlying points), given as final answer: 6.9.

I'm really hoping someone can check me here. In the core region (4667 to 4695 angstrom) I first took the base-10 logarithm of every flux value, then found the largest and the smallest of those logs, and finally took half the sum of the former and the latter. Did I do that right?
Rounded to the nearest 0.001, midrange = 0.855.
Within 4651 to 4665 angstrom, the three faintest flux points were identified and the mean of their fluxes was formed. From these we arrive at 6.3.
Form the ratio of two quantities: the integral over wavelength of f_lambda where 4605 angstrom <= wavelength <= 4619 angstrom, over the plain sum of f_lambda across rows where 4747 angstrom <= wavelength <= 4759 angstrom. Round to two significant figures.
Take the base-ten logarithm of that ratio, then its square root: 0.60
